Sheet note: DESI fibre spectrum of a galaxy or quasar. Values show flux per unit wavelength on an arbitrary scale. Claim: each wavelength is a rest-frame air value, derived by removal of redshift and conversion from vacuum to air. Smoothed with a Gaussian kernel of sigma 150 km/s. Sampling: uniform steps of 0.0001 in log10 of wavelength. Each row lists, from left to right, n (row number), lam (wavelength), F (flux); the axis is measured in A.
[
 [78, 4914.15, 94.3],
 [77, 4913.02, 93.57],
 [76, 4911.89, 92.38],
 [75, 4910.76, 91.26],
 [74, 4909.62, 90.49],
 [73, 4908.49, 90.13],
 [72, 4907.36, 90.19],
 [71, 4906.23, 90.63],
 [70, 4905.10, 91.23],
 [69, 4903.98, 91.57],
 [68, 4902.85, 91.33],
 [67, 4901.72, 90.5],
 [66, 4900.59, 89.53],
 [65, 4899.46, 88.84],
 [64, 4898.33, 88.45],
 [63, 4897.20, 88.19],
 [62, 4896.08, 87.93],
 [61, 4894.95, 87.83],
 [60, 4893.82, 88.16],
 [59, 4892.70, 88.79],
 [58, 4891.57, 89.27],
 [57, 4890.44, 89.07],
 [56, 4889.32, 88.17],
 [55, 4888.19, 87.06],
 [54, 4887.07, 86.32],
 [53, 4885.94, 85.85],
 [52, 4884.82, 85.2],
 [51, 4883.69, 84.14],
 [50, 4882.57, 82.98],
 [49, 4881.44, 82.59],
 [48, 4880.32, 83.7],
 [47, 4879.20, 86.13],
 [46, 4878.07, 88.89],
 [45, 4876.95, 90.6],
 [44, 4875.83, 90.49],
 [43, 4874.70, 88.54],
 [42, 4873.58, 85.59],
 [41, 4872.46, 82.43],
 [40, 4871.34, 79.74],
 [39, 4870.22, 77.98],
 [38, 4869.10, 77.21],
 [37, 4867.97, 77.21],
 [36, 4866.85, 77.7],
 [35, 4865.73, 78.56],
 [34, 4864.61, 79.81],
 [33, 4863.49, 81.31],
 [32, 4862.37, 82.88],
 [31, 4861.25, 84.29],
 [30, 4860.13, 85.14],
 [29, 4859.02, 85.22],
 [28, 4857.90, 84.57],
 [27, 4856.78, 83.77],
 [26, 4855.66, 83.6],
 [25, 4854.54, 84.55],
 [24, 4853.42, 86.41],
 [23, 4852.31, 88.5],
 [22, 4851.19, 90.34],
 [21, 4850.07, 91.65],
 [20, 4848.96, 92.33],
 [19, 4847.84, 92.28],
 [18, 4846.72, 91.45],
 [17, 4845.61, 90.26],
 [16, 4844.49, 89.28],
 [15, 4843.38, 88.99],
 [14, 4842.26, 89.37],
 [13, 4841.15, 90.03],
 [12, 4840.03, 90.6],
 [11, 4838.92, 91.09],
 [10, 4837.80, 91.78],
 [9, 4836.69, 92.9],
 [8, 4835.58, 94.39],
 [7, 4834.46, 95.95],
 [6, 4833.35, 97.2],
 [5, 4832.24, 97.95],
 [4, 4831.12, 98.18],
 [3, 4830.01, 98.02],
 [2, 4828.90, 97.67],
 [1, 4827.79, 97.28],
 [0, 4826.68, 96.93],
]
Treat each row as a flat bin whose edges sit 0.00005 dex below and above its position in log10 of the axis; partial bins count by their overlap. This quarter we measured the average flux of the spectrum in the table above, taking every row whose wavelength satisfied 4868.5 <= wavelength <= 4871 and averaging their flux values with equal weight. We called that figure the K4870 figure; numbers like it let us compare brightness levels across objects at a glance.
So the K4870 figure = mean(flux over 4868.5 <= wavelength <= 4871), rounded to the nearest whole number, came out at 78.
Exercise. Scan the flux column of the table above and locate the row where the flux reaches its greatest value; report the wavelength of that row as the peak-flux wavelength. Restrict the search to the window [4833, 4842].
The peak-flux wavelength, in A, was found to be 4833.35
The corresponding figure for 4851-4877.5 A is 4876.95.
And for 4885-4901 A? 4900.59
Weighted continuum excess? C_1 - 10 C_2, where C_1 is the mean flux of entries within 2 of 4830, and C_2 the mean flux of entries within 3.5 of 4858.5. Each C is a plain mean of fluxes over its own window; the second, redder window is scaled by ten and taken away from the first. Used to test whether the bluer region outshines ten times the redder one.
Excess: -746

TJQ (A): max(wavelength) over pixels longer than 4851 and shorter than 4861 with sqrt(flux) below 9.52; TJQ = 4860.13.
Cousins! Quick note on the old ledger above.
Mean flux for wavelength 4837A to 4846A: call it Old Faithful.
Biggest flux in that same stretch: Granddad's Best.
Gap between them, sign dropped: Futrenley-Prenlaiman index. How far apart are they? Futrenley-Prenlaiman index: 1.6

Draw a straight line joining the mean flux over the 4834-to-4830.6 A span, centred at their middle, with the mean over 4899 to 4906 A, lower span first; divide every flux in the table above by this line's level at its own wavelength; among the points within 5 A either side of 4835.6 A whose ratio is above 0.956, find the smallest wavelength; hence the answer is 4831.12 A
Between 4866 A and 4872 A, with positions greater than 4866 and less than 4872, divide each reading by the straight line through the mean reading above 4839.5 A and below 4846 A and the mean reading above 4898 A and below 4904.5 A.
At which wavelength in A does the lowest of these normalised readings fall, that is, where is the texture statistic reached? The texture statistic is 4869.10 A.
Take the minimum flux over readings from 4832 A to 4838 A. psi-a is 91.78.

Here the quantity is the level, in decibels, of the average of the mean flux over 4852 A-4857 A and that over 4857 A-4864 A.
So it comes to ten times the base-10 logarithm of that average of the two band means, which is 19.3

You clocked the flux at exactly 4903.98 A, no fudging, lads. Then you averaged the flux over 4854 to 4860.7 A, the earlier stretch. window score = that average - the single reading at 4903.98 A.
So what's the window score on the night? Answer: -7.1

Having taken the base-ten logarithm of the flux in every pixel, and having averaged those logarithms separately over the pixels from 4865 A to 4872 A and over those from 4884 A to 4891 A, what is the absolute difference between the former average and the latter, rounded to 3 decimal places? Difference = 0.047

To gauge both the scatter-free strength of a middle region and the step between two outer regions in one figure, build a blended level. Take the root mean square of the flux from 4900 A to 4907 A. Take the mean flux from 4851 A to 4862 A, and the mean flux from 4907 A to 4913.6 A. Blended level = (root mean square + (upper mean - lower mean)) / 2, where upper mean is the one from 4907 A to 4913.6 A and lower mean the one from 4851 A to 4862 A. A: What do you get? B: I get 48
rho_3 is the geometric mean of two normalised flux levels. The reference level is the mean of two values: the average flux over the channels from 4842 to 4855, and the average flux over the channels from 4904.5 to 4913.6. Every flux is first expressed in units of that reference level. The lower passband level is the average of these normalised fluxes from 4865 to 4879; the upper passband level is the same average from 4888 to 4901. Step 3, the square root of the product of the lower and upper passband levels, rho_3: 0.947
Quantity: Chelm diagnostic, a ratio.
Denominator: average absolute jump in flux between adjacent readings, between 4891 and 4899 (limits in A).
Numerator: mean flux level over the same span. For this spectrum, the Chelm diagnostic 257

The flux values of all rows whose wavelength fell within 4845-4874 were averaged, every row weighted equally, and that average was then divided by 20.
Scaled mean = 4.22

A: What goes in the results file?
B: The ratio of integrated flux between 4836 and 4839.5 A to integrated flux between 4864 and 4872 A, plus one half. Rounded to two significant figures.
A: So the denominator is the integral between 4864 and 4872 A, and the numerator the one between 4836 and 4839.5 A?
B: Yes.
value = 1.0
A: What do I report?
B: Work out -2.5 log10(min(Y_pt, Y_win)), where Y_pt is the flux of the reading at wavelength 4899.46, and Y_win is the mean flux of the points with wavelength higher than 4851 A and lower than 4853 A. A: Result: -4.872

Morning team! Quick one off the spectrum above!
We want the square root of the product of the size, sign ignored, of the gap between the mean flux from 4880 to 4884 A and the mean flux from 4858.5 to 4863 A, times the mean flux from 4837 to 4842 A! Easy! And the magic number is 10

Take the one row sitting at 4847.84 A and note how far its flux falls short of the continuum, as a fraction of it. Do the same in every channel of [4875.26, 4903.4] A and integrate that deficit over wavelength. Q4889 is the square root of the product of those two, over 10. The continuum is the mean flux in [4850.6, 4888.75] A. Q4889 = 0.034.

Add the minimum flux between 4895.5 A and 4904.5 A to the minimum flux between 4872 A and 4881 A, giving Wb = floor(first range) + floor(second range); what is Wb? 170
